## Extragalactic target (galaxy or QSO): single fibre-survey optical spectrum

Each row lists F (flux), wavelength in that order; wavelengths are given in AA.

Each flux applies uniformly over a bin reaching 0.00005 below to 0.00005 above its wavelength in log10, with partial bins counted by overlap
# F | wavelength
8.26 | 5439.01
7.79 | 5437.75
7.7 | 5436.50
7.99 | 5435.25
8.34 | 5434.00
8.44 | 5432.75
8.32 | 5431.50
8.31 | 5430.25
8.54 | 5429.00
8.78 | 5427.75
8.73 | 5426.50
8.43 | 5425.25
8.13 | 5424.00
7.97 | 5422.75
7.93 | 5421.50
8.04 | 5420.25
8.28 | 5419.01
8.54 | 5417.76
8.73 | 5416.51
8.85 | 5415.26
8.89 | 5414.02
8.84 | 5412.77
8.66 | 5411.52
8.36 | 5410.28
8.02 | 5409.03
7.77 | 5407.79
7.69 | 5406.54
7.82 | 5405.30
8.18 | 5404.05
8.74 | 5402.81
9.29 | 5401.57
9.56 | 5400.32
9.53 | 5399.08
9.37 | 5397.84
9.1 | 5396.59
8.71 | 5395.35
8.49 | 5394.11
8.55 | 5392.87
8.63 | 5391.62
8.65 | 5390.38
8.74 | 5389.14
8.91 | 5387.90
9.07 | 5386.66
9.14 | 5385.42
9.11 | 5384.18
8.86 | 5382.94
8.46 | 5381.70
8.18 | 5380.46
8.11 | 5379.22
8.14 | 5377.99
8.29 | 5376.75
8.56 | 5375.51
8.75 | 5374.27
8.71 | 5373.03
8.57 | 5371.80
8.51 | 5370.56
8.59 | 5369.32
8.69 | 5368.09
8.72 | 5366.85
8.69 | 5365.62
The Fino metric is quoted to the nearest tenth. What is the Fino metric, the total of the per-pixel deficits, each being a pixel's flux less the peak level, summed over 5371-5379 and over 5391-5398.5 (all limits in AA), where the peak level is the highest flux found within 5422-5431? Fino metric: -1.5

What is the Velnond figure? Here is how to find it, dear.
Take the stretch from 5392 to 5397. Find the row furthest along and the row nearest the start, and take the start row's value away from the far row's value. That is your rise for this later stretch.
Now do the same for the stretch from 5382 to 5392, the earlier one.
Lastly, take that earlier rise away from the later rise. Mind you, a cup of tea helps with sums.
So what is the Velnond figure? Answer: 0.78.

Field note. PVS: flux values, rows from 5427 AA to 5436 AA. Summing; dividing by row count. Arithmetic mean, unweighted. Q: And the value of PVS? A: 8.39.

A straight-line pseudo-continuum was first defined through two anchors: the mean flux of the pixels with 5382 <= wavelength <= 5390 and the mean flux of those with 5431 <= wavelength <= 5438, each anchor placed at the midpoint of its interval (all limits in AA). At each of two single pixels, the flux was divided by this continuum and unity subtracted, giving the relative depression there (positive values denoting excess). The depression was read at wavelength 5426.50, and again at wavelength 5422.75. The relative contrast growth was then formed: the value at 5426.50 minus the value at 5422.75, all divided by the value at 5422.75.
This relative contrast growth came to -2.4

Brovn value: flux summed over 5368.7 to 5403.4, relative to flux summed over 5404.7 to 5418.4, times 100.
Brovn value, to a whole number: 266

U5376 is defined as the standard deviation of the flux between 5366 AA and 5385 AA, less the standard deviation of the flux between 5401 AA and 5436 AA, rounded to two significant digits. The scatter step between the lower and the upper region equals -0.12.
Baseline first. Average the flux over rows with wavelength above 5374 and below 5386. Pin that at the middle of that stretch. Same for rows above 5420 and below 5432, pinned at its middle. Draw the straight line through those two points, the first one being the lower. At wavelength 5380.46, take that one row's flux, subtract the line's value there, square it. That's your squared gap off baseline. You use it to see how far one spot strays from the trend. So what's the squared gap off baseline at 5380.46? 0.14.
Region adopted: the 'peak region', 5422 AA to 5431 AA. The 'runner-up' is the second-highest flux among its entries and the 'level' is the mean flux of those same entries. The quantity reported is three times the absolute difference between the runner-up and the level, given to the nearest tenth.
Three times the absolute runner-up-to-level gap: 1.0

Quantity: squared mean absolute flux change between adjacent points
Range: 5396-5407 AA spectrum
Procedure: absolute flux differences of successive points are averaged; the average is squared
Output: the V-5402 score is 0.085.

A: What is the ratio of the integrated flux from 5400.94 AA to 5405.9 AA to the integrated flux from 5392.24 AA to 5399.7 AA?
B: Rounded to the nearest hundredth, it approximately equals 0.63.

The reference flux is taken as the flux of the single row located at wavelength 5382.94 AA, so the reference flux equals 8.86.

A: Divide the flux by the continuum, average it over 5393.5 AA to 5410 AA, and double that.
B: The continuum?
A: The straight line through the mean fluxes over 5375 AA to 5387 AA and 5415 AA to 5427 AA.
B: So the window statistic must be 2.04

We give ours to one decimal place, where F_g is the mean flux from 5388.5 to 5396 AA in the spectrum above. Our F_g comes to 8.6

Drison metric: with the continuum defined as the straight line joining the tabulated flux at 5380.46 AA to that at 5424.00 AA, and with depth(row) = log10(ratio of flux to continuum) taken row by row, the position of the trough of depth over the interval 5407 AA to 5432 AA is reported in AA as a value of 5407.79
